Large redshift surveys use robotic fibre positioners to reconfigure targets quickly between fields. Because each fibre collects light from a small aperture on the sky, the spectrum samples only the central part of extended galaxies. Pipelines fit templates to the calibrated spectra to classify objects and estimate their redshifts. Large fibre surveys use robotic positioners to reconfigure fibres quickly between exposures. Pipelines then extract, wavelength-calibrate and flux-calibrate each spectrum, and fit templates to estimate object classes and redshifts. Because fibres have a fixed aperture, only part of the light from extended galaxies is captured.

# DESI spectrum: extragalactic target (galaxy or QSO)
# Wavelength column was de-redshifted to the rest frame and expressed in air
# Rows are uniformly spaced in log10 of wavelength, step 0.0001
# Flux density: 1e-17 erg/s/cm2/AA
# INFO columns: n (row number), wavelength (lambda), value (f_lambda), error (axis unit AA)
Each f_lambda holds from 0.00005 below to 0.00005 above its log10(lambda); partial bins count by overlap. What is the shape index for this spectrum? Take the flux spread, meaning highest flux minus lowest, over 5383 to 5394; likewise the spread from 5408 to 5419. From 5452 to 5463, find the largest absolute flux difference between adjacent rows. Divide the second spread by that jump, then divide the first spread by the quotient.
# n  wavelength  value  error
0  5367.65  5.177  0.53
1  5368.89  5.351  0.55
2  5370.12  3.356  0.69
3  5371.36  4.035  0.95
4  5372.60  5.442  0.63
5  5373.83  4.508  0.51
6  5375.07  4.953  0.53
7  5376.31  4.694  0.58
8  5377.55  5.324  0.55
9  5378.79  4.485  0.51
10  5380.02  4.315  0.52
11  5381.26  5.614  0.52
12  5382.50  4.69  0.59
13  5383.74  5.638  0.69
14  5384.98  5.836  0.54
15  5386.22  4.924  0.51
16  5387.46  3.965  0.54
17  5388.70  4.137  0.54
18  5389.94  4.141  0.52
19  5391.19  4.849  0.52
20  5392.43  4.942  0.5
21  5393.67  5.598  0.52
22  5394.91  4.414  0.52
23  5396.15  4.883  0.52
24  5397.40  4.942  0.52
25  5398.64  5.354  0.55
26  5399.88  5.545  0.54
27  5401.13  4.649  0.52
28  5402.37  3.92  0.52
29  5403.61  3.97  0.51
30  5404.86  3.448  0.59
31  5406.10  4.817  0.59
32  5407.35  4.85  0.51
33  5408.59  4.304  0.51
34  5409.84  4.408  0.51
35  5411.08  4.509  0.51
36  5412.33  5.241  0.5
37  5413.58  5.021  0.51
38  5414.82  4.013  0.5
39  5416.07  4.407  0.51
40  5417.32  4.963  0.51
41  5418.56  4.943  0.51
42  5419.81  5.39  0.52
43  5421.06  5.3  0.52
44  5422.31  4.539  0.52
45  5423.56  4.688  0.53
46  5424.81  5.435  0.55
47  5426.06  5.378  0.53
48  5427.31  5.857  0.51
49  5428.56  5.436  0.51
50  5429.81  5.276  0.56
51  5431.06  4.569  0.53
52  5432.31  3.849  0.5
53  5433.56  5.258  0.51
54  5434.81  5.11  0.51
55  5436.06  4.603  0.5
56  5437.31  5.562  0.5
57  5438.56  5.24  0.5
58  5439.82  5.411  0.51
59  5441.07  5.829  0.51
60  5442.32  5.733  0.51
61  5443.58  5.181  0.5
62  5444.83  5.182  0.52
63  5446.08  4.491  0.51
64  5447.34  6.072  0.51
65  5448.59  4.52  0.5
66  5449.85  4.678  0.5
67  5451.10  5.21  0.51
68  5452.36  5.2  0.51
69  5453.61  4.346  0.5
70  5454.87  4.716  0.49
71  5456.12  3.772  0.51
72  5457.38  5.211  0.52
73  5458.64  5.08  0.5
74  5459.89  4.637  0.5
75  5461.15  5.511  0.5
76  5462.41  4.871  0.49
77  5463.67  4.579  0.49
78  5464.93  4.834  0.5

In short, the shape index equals 2.19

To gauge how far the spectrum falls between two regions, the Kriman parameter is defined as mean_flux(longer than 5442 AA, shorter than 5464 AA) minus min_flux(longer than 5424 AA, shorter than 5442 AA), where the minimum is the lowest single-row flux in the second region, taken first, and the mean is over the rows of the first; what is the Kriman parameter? 1.09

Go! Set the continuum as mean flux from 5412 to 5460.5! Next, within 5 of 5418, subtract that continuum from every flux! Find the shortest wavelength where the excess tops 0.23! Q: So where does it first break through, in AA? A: 5419.81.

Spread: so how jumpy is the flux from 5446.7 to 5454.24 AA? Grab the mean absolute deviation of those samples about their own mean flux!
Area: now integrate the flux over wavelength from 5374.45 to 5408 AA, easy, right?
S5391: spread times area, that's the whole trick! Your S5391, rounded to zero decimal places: 78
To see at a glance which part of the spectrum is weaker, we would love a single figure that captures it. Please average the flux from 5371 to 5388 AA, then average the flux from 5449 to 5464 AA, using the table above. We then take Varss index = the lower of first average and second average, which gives 4.82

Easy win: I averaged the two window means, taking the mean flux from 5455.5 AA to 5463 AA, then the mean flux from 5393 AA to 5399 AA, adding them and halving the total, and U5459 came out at 4.94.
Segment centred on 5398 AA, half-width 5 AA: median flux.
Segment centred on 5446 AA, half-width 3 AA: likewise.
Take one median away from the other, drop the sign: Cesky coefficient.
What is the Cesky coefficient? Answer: 0.27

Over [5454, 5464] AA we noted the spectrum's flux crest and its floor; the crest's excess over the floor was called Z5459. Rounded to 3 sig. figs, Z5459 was 1.74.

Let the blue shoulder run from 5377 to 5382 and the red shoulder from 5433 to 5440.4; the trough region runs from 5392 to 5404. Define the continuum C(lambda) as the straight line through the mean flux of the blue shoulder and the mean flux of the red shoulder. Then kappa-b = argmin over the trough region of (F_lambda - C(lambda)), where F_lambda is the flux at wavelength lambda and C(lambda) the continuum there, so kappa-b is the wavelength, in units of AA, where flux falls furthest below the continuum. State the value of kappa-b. 5402.37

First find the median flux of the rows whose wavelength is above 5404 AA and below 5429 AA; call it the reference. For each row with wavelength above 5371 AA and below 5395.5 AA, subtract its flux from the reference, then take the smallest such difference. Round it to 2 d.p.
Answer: -0.94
